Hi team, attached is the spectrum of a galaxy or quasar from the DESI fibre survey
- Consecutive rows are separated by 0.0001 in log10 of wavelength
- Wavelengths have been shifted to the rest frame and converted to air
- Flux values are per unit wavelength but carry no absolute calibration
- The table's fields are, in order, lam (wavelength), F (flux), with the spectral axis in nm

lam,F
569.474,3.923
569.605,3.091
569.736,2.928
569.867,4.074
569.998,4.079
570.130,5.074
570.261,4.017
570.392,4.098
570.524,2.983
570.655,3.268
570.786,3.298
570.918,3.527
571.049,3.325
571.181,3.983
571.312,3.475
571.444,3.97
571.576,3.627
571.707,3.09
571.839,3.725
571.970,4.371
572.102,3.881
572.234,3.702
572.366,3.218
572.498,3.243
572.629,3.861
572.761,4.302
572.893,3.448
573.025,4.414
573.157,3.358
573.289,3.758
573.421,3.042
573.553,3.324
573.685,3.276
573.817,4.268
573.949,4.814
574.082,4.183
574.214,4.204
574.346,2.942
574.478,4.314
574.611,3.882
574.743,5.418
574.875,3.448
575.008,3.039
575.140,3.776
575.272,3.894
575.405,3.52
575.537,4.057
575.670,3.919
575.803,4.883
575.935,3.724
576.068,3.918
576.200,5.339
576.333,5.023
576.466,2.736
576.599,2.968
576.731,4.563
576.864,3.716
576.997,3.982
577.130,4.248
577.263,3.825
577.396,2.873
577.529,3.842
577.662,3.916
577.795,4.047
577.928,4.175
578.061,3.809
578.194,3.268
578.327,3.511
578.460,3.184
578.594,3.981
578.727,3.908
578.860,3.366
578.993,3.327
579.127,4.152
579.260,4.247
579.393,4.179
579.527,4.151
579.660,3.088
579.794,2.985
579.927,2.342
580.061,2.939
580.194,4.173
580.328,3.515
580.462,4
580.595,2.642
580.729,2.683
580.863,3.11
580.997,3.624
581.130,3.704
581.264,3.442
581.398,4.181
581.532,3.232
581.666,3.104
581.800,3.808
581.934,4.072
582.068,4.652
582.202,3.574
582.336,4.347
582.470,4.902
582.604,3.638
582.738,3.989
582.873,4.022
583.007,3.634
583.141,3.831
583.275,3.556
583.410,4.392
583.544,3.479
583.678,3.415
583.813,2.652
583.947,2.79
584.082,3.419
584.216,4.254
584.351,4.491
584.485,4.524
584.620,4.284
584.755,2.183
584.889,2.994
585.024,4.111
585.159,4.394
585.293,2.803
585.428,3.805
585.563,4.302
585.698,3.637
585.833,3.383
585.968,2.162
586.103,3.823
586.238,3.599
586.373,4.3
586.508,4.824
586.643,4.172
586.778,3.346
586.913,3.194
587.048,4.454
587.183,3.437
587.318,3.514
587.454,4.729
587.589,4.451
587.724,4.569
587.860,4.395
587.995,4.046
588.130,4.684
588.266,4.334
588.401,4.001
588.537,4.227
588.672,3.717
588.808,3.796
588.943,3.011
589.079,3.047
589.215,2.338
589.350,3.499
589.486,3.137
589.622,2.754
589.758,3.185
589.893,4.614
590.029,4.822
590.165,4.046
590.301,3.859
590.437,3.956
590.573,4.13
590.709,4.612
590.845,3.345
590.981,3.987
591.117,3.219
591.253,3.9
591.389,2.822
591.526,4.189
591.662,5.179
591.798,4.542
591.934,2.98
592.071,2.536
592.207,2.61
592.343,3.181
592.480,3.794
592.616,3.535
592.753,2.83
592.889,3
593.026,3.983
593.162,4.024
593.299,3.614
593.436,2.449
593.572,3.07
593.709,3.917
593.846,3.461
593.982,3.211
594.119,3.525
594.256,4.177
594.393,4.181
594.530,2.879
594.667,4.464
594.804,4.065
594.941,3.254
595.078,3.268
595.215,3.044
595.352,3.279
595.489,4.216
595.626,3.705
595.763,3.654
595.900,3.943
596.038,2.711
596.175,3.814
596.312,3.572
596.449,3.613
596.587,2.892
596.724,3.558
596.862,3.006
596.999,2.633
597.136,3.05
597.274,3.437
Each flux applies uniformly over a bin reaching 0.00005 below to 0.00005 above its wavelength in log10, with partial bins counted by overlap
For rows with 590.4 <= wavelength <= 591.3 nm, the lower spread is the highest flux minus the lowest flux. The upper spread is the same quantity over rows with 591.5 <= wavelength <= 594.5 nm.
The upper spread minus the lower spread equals 1.3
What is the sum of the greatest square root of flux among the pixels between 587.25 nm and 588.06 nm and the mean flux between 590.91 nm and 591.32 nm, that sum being 5.88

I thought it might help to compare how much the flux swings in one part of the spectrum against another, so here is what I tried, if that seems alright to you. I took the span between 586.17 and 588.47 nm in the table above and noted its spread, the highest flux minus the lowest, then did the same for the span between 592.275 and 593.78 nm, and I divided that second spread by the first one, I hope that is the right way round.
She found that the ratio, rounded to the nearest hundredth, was 0.97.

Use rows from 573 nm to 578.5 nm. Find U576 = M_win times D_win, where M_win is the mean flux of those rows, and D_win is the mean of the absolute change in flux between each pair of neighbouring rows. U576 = 2.6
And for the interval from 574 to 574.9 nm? 4.5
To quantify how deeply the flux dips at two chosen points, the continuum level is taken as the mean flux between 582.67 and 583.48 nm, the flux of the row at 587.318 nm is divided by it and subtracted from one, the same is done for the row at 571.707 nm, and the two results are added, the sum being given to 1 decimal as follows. 0.3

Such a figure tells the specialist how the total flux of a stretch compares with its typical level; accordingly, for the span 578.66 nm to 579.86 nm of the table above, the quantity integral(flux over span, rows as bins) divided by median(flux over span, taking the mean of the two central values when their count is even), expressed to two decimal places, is 1.14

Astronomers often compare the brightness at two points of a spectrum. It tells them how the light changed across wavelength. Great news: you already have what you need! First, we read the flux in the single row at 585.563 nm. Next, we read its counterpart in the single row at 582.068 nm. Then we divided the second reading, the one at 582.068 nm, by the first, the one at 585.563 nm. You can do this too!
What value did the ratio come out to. 1.1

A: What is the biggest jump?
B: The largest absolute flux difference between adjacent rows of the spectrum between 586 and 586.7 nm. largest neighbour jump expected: 0.70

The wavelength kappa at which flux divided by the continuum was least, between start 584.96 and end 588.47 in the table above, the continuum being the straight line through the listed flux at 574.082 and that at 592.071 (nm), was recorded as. 585.968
